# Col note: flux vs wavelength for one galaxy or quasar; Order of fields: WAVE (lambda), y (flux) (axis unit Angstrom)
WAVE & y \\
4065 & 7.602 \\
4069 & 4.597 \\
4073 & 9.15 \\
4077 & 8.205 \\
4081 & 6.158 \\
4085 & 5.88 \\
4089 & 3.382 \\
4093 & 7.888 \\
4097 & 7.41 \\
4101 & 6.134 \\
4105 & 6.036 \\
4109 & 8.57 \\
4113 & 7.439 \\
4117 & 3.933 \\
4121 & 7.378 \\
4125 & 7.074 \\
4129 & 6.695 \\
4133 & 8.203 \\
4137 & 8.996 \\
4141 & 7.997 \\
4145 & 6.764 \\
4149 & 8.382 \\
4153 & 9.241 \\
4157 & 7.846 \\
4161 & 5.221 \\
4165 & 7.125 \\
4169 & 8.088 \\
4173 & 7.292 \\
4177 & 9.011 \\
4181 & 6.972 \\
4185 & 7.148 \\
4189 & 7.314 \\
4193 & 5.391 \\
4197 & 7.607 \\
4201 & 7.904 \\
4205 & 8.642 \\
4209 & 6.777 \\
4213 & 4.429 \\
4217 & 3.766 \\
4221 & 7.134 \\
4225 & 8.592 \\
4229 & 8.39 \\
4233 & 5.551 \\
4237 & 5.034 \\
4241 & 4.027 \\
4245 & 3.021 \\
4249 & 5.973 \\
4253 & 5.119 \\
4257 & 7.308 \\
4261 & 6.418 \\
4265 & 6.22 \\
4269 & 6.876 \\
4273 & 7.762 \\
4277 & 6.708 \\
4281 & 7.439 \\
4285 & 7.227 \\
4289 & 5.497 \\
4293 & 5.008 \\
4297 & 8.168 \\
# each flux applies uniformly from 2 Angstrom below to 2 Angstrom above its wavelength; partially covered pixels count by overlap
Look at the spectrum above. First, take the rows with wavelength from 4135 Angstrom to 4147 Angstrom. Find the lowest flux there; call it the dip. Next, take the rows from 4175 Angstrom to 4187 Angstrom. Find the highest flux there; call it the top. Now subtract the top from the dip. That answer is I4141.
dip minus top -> -2.2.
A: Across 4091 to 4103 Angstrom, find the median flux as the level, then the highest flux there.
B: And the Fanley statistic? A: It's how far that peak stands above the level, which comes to 0.48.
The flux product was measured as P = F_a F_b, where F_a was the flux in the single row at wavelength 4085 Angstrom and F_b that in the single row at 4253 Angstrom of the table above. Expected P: 30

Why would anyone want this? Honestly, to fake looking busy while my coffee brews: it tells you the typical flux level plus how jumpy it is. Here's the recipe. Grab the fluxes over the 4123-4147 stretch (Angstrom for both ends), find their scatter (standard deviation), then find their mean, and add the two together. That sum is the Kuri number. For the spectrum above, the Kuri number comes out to 8.5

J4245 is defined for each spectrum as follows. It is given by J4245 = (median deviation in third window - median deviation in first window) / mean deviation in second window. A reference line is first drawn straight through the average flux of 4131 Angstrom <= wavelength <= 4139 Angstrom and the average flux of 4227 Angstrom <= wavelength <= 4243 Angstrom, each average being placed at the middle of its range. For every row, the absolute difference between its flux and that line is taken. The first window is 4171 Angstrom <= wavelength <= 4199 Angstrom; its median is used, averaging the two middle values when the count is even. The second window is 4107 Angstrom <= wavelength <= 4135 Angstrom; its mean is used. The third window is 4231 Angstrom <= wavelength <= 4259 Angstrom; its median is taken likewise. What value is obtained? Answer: 0.18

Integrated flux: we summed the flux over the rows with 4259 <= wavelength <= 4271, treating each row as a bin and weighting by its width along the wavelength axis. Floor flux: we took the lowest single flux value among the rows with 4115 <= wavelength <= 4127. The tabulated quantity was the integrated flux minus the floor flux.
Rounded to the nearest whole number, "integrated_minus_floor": 74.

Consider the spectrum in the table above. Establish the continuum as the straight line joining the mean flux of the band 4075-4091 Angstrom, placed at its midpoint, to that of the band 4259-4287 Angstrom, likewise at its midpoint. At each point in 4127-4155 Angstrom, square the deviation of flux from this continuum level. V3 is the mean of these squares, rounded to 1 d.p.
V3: 4.1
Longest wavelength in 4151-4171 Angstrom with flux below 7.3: 4165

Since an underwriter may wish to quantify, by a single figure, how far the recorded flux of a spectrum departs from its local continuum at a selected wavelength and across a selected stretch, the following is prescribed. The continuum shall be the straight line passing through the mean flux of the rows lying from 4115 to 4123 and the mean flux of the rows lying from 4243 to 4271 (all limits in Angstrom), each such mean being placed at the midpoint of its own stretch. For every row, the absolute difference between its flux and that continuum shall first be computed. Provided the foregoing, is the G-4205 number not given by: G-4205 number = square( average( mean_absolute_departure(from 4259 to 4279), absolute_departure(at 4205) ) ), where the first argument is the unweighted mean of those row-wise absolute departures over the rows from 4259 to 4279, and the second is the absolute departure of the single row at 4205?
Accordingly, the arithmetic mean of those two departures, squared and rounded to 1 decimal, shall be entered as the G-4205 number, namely 3.6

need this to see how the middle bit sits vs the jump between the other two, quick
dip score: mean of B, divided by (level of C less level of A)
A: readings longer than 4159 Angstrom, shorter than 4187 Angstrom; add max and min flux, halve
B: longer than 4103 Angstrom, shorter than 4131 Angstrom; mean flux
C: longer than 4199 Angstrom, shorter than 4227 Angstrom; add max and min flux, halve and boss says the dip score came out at -7.4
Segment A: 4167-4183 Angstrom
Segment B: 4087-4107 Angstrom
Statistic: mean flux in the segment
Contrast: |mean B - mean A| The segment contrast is 1.7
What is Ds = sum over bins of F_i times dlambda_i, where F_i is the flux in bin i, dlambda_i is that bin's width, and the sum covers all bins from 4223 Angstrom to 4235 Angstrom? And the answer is 90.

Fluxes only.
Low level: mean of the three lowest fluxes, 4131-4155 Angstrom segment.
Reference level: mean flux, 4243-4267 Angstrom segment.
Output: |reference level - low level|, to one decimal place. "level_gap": 2.0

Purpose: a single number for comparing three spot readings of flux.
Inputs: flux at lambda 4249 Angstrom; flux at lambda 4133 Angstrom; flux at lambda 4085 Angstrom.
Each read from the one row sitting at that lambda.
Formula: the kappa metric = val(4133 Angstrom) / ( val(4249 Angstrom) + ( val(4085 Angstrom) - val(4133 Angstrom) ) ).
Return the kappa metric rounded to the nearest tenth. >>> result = 2.2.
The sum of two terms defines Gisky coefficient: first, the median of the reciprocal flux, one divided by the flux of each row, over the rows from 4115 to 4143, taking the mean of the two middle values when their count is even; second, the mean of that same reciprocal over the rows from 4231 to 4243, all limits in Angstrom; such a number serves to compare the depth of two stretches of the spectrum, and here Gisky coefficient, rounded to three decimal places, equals 0.345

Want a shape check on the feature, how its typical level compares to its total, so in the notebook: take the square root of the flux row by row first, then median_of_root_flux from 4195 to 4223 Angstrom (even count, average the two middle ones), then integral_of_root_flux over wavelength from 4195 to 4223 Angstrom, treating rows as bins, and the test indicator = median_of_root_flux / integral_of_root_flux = 0.0375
